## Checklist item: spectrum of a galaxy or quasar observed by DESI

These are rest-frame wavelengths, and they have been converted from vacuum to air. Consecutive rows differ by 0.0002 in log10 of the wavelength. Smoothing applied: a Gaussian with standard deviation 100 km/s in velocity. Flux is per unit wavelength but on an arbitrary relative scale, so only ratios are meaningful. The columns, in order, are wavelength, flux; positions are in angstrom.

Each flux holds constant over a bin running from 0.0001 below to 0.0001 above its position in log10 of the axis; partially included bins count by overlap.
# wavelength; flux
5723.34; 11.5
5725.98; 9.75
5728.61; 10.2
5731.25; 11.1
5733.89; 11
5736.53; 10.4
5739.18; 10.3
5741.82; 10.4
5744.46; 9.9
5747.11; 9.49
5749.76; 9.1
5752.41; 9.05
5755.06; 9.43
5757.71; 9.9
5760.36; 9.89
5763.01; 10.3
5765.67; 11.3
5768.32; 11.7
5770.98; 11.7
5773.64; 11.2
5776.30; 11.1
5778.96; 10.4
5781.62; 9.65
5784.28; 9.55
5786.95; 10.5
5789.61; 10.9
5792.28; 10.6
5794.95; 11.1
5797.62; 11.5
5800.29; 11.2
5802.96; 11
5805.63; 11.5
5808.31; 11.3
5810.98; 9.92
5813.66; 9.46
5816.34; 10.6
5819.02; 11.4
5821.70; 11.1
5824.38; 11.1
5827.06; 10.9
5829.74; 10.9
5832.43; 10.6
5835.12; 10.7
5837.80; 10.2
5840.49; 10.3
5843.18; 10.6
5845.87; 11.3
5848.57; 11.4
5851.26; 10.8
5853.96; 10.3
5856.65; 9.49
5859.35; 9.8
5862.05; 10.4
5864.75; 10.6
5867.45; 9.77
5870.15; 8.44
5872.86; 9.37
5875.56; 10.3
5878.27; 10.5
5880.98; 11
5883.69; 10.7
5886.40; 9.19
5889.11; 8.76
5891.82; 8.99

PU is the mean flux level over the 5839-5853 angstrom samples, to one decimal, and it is 10.9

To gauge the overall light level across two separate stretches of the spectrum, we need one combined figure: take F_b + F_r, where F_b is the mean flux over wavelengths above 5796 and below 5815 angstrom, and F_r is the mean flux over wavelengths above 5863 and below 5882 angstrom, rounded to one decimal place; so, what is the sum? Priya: 20.8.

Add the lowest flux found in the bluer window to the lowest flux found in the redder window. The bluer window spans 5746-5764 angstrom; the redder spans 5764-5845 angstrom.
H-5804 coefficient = 18.5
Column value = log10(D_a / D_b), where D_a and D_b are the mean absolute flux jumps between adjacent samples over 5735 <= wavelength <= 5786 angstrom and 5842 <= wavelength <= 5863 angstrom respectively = -0.16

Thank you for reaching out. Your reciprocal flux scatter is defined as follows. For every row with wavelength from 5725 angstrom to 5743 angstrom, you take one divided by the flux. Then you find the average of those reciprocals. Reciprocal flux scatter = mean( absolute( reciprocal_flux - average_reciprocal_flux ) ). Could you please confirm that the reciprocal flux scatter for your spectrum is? 0.0031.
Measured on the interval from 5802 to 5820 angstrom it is 0.0058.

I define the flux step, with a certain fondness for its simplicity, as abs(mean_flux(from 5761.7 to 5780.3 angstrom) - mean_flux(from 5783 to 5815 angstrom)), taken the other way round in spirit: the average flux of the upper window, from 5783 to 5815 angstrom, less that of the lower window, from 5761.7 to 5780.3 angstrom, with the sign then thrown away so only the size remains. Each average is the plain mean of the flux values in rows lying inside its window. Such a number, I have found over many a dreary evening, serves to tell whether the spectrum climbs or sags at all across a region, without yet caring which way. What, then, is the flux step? 0.39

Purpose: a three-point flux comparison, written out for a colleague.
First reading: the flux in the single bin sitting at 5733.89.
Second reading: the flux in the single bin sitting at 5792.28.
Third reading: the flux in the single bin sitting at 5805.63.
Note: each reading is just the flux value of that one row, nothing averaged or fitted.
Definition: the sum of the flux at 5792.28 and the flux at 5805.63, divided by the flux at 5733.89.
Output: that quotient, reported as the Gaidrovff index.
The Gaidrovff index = 2.01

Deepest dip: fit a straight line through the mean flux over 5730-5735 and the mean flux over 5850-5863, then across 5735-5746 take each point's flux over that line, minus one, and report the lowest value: -0.097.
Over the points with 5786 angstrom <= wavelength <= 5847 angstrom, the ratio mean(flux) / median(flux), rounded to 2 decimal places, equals 0.99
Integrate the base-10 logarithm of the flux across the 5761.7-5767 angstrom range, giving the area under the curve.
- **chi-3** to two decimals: 5.48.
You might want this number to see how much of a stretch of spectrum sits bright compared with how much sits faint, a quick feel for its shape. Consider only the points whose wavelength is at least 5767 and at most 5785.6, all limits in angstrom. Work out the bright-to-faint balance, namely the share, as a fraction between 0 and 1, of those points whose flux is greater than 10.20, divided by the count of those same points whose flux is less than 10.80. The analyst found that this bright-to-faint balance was 0.24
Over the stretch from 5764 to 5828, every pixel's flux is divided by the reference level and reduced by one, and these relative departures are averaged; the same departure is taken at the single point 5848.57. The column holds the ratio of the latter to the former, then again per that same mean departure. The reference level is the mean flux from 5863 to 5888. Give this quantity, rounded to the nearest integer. 18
